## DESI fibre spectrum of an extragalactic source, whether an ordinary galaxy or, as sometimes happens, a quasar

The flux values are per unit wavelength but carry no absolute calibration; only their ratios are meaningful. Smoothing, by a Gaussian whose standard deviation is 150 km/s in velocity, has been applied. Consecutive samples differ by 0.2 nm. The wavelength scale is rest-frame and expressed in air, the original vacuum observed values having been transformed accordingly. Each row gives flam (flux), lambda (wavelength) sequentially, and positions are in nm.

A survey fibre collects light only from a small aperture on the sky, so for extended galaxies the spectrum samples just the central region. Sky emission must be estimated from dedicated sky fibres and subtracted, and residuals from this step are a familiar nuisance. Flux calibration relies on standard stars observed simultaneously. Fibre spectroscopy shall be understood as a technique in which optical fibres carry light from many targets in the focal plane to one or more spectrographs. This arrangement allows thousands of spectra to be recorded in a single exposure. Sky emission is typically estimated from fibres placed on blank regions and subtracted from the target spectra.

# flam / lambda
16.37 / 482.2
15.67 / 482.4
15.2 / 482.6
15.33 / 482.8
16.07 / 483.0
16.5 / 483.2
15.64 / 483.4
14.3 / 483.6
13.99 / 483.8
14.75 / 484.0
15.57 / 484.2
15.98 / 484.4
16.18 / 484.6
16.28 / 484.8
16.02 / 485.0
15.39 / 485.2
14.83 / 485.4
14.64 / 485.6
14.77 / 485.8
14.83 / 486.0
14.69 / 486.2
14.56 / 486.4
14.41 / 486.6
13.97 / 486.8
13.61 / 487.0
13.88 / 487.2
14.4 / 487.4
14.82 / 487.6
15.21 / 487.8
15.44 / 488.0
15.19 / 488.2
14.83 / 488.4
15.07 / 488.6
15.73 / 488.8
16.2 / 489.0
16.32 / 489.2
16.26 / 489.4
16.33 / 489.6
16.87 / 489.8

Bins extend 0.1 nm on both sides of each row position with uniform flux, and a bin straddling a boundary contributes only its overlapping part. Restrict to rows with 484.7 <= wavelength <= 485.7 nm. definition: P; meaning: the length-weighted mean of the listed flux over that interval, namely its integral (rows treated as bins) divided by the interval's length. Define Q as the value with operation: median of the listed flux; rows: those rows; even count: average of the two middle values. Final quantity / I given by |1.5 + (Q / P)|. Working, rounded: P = 15.4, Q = 15.4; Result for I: 2.50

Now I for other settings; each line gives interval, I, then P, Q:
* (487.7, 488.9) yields 2.50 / 15.2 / 15.2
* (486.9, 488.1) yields 2.50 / 14.6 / 14.6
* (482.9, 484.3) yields 2.52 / 15.3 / 15.6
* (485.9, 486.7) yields 2.50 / 14.6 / 14.6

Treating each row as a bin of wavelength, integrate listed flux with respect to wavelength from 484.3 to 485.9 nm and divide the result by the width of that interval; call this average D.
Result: 15.51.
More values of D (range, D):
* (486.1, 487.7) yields 14.29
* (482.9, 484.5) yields 15.35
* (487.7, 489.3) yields 15.50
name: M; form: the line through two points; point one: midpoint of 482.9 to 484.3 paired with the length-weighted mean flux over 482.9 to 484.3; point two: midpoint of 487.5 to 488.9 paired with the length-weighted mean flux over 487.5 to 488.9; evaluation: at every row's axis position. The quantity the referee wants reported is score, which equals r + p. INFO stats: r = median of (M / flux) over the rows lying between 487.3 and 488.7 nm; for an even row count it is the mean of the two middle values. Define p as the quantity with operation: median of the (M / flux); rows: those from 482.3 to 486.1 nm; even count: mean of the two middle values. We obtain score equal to 2.00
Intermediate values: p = 0.99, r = 1.01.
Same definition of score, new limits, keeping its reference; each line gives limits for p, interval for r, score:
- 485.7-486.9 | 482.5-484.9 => 2.02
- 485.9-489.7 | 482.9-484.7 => 2.00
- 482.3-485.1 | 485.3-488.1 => 2.01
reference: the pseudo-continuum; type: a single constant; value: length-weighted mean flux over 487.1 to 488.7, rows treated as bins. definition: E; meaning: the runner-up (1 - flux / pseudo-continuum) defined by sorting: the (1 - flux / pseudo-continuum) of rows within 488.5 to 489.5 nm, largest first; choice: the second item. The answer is -0.059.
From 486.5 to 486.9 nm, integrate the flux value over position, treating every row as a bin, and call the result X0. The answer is 5.7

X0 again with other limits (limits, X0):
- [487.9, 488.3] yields 6.1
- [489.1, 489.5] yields 6.5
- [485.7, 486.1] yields 5.9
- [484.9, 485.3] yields 6.3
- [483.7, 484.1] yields 5.7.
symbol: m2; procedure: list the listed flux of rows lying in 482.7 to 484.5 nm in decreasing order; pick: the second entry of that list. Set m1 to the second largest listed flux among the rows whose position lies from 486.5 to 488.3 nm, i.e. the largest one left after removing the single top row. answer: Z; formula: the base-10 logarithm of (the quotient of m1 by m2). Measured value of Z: -0.024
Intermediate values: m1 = 15.21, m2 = 16.07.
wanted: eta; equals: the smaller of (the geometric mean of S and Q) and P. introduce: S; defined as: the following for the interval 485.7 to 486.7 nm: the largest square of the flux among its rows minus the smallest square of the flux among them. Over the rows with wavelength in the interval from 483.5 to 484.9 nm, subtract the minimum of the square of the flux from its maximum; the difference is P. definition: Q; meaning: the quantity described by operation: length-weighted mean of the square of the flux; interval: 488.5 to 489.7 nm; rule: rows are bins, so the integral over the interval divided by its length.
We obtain 56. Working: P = 69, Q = 256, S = 12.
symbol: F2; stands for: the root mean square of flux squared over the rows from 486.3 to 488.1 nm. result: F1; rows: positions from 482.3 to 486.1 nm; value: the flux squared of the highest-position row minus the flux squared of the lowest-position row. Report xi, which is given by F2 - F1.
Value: 236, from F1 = -26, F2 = 211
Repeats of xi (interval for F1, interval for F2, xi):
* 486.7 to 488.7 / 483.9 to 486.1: 206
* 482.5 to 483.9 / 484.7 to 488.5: 257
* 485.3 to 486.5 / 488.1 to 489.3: 251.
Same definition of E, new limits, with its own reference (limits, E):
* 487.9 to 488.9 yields -0.014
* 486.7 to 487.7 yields 0.066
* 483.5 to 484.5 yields 0.037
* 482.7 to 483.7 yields -0.032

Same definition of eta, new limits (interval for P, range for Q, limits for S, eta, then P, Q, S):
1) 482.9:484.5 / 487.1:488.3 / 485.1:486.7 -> 77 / 77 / 220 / 29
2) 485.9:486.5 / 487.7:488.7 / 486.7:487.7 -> 8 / 8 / 230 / 34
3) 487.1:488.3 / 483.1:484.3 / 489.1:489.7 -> 23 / 46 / 230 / 2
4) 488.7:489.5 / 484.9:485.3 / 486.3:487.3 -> 19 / 19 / 247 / 27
